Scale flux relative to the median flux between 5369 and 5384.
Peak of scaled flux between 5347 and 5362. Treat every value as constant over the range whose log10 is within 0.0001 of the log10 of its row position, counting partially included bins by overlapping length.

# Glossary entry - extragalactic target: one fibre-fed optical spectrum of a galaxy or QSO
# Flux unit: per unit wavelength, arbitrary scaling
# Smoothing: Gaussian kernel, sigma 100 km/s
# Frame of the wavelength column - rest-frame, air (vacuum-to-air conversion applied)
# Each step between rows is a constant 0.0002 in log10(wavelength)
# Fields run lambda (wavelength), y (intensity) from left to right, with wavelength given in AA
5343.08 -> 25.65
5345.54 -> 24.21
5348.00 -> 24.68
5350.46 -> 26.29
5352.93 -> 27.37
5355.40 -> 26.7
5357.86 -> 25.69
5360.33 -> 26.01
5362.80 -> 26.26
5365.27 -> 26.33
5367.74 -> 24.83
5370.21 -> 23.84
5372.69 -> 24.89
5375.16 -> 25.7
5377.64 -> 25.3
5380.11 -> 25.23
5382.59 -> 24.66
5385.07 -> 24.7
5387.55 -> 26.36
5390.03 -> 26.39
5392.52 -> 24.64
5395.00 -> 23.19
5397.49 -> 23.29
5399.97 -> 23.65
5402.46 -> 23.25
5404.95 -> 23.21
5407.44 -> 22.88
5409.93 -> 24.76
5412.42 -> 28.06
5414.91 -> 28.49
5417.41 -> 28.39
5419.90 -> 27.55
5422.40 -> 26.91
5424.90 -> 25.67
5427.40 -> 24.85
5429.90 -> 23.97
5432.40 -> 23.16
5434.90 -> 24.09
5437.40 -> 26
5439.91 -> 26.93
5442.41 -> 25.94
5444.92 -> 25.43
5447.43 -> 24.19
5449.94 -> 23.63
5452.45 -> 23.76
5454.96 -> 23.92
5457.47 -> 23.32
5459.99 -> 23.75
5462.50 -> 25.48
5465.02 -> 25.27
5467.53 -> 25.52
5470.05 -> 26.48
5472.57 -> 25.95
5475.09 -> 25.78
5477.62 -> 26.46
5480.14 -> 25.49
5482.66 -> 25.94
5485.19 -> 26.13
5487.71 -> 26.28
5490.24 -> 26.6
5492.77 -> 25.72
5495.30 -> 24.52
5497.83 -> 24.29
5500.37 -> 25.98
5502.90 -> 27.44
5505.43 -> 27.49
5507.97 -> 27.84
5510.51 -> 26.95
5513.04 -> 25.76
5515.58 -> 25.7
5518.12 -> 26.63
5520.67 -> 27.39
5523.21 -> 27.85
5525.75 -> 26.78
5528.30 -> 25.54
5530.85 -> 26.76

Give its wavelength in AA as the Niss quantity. 5352.93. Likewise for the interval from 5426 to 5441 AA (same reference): 5439.91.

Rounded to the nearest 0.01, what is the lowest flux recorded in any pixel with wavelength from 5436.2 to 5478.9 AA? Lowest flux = 23.32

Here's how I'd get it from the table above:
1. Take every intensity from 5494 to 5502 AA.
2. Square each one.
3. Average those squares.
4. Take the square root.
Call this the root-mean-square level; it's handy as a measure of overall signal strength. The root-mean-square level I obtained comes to 24.9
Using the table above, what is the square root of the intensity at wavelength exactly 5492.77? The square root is 5.07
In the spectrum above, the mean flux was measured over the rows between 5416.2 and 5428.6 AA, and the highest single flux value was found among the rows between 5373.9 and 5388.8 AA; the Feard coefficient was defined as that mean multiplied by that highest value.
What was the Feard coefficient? 703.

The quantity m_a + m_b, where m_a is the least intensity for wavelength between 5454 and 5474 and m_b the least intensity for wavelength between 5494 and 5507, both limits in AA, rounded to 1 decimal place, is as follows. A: 47.6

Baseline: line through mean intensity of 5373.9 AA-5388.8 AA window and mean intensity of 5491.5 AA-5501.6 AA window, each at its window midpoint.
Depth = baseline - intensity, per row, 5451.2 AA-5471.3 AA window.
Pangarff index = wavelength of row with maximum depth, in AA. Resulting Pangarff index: 5457.47 AA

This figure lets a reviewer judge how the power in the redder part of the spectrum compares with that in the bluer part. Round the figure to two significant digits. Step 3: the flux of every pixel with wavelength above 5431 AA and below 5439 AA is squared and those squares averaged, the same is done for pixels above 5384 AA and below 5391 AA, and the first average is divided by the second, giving 0.90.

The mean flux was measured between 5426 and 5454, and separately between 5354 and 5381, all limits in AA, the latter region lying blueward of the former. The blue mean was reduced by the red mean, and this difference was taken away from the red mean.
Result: 23.9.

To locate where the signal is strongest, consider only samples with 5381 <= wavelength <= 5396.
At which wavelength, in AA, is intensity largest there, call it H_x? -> 5390.03 AA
